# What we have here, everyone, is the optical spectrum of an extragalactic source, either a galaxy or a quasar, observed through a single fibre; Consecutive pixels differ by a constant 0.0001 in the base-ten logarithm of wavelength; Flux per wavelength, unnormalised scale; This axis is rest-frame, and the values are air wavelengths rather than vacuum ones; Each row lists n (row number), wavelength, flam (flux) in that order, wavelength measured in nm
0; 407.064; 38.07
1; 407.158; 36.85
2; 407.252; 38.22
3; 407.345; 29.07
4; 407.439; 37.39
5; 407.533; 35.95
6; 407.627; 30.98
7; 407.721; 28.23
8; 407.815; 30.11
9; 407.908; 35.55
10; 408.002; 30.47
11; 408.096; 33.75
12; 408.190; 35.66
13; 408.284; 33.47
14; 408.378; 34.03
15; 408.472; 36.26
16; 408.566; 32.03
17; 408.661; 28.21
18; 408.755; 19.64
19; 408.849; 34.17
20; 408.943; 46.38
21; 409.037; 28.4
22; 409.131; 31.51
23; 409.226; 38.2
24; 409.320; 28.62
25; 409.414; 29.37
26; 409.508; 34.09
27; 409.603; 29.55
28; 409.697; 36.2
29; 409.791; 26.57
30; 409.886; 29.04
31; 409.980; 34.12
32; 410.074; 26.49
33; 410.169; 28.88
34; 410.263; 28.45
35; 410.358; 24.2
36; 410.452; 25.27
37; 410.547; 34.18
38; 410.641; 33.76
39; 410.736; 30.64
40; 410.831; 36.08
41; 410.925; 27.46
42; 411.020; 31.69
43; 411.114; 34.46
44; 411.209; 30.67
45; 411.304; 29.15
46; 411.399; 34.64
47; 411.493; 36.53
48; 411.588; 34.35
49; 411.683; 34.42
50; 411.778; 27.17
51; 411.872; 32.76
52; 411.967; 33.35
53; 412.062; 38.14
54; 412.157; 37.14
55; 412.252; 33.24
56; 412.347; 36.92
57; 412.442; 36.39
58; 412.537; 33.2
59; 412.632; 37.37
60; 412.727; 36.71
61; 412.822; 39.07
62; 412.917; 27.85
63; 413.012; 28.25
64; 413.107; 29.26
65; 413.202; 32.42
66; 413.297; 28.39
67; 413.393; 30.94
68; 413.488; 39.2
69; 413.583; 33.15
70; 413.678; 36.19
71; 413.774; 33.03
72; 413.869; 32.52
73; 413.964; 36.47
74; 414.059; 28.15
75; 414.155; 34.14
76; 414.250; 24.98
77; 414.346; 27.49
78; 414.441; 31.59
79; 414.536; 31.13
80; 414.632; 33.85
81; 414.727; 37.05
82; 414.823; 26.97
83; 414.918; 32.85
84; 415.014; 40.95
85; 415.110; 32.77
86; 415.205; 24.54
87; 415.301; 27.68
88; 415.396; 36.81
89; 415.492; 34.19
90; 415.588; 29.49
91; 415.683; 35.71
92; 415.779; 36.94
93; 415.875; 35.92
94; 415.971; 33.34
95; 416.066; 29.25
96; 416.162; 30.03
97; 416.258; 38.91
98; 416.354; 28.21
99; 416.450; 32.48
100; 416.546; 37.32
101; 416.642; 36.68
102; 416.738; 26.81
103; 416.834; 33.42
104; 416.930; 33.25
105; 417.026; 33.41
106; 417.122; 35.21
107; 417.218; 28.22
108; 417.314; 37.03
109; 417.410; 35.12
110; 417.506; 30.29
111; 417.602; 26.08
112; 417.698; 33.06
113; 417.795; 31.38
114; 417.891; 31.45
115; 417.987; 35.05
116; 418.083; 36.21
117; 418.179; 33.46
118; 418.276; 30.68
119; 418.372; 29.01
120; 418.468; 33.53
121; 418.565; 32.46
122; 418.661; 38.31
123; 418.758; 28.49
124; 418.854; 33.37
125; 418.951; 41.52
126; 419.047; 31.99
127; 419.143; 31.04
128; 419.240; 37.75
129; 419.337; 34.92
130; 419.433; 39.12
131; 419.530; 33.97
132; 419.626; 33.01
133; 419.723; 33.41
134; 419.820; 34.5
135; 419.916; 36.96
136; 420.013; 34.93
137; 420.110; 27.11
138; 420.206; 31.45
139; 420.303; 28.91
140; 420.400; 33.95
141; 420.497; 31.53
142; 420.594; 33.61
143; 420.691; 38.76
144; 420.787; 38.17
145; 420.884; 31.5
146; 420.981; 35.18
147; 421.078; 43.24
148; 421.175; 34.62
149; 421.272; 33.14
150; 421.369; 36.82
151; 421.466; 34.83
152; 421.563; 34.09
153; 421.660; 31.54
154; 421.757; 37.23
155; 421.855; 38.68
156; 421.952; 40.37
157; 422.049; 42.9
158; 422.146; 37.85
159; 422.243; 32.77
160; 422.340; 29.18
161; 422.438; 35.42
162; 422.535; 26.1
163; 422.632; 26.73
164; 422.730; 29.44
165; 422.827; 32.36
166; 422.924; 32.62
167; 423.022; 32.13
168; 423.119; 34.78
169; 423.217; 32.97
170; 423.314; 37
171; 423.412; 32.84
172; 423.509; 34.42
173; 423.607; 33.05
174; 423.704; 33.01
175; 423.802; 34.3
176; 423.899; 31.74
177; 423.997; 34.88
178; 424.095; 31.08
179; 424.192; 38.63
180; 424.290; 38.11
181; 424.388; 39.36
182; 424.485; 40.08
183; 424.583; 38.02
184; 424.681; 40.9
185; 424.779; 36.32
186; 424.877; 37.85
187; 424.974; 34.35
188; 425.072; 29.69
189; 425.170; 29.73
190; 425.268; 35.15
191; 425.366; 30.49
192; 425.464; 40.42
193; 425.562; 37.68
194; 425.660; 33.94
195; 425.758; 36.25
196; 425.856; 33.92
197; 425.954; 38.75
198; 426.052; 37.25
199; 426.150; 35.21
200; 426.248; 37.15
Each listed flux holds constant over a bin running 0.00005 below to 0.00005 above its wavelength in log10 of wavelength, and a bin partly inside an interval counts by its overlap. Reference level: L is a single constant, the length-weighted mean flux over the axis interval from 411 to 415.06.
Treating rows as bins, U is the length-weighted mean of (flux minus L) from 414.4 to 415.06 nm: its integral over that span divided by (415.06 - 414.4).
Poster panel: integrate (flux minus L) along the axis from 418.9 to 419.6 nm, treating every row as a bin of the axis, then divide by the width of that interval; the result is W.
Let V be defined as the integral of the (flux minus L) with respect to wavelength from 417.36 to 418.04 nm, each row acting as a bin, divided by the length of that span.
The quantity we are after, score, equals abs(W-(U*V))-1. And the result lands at 2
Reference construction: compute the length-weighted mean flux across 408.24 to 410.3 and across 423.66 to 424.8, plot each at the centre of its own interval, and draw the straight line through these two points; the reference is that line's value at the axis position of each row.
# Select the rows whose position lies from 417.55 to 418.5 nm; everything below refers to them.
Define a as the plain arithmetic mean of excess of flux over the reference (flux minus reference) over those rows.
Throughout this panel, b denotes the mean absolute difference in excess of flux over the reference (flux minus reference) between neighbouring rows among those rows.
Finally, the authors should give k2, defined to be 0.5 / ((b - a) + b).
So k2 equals 0.063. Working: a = -2.4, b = 2.8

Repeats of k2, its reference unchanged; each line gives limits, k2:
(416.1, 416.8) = 0.036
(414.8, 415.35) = 0.032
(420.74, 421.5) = 0.054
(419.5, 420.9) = 0.064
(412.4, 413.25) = 0.086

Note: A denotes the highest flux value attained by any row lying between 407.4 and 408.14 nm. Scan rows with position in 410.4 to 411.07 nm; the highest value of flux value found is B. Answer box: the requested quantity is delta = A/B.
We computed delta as 1.04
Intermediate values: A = 37.39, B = 36.08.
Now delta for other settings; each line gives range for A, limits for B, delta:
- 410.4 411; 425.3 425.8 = 0.89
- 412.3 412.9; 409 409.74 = 1.02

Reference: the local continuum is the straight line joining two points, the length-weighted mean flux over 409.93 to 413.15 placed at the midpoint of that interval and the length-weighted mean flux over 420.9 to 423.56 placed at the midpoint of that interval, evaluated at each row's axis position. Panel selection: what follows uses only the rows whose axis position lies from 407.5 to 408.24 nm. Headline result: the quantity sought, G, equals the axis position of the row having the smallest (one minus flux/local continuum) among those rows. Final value 407.533 nm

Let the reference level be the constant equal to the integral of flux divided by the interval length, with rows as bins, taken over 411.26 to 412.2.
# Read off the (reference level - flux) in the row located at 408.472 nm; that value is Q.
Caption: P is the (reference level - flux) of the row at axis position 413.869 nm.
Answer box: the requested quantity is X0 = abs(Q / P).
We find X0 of 2.0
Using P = 1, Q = -2.5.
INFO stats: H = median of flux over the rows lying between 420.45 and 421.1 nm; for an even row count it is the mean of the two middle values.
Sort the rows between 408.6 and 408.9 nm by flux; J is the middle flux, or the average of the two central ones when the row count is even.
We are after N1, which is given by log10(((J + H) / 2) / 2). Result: 1.20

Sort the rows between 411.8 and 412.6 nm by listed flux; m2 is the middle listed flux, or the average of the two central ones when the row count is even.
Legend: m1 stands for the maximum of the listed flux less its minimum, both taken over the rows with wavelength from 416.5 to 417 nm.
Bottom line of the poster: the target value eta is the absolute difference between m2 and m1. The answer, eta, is 24.4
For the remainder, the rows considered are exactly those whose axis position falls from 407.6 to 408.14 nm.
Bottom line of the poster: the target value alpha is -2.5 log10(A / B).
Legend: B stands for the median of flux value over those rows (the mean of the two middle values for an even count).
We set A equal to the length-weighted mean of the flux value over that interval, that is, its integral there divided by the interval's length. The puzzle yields -0.029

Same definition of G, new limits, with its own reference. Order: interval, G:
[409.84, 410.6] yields 409.980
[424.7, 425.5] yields 425.464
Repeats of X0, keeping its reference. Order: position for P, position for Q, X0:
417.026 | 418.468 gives 0.7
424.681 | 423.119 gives 0.1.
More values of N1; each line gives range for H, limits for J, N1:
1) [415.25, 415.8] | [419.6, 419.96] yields 1.24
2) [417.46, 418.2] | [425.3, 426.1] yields 1.24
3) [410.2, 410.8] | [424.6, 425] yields 1.22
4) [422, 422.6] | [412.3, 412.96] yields 1.25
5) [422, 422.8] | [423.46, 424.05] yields 1.21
